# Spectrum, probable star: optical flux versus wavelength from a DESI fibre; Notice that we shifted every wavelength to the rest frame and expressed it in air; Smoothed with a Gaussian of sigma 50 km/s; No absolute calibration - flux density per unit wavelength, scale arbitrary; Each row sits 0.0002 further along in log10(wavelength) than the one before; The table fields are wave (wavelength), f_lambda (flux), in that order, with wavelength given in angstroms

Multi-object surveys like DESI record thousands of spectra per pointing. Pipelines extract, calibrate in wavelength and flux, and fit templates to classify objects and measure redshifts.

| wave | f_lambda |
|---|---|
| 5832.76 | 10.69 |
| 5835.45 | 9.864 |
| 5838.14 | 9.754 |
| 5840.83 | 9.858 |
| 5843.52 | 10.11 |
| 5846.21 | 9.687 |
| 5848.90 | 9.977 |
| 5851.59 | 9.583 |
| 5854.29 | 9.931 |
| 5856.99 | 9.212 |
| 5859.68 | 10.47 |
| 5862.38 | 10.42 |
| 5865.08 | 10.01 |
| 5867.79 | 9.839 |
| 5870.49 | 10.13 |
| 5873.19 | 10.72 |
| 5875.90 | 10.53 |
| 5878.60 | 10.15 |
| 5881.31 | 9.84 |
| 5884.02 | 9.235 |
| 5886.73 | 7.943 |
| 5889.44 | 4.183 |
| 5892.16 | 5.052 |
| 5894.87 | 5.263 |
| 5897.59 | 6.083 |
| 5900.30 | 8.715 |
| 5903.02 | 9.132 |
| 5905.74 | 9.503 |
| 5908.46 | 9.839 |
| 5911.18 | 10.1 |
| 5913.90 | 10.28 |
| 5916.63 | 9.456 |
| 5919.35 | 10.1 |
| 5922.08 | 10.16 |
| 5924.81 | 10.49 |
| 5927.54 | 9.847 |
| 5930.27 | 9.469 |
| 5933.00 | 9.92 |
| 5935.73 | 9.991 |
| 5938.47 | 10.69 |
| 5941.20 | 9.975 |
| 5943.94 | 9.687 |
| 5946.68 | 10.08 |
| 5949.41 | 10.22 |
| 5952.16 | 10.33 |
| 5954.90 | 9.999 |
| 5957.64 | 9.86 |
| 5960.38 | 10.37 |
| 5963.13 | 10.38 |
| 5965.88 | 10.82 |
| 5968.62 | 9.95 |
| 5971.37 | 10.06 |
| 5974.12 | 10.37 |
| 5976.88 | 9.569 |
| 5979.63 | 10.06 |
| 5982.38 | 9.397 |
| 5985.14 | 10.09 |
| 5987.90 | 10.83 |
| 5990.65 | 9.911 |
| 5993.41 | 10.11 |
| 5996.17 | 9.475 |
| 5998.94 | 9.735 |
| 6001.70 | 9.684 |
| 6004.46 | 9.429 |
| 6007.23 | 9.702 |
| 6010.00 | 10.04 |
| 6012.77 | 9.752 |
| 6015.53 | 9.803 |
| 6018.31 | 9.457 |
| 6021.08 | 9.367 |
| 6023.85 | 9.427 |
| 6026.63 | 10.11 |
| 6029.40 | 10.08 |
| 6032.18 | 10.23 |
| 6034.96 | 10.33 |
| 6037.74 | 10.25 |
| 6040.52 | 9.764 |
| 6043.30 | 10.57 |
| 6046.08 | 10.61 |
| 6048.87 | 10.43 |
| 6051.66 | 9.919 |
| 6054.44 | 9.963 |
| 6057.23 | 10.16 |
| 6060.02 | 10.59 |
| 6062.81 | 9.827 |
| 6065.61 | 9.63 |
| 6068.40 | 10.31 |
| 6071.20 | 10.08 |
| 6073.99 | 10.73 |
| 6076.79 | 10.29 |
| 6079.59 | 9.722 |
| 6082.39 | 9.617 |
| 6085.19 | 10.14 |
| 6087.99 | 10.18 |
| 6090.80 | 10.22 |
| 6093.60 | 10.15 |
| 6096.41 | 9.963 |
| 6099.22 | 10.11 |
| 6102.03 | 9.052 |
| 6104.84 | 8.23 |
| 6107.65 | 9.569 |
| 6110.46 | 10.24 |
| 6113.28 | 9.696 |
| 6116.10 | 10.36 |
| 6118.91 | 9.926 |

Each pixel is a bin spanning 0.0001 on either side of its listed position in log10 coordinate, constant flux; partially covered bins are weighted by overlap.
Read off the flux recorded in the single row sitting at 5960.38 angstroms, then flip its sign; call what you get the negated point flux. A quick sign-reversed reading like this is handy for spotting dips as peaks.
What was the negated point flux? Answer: -10.4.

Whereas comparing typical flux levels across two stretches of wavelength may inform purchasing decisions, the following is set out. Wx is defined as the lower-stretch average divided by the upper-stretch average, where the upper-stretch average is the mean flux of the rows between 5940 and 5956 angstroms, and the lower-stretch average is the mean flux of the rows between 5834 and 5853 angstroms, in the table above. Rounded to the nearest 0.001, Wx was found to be 0.979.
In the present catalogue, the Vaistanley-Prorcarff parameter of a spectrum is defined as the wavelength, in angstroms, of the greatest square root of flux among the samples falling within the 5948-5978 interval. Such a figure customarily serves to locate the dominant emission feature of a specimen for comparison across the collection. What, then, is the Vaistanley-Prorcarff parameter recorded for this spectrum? 5965.88 angstroms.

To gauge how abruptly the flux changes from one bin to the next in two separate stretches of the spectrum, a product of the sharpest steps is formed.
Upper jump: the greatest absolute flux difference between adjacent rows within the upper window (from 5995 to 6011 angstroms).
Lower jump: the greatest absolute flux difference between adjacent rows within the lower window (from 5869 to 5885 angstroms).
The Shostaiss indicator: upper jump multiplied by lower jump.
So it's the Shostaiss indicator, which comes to 0.20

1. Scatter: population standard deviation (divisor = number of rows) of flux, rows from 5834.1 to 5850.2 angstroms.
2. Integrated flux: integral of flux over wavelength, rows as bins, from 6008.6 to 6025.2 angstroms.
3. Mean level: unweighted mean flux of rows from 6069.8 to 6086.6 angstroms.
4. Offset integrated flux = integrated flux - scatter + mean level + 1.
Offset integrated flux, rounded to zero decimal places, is 171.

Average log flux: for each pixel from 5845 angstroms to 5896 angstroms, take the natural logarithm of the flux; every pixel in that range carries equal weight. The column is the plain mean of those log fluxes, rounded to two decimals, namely 2.17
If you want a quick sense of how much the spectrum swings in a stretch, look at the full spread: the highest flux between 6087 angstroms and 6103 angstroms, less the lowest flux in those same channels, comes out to 1.17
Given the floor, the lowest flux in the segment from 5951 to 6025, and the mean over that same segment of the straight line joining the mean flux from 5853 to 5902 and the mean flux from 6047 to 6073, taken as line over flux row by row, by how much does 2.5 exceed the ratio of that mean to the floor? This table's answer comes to 2.40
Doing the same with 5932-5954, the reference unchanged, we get 2.41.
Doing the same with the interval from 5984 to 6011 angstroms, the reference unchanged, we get 2.40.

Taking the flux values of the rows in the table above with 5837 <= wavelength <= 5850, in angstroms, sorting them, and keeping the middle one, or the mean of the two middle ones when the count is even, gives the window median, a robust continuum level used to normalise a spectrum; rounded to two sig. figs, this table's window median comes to 9.9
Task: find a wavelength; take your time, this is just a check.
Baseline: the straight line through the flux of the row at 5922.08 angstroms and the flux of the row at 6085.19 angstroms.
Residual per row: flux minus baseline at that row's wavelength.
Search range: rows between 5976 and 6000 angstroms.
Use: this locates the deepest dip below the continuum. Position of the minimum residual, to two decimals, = 5982.38 angstroms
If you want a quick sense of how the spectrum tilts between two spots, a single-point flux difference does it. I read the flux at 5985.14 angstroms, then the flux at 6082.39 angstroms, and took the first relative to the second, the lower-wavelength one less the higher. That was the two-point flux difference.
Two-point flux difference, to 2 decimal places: 0.47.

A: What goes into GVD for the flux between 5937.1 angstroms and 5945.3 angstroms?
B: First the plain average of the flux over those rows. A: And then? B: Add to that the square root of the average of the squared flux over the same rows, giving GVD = 20.2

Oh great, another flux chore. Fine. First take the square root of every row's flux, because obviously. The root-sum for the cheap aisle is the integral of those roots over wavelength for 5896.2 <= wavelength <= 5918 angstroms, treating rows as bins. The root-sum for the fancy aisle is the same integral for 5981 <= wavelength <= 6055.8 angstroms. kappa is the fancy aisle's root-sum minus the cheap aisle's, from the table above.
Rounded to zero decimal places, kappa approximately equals 170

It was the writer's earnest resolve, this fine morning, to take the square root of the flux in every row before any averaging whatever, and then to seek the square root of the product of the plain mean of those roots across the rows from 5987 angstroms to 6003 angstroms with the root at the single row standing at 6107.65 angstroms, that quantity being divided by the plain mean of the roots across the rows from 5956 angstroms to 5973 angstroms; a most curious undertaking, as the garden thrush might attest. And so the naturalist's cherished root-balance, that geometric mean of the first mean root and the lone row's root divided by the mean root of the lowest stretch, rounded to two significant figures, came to 0.98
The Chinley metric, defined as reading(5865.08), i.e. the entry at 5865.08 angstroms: 10.01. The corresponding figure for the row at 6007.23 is 9.702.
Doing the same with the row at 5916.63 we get 9.456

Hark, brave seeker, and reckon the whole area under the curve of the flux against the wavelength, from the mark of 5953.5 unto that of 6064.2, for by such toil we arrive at 1108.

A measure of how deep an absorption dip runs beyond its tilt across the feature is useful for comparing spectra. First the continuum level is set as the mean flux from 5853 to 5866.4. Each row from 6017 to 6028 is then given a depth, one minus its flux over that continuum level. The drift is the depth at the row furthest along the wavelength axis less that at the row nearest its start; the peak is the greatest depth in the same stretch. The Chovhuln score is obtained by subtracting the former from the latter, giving 0.13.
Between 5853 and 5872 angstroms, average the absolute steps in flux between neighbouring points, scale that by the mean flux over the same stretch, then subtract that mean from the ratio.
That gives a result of -10.0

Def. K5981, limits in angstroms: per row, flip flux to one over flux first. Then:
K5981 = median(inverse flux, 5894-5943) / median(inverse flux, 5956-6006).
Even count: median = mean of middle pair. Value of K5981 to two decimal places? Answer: 1.01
